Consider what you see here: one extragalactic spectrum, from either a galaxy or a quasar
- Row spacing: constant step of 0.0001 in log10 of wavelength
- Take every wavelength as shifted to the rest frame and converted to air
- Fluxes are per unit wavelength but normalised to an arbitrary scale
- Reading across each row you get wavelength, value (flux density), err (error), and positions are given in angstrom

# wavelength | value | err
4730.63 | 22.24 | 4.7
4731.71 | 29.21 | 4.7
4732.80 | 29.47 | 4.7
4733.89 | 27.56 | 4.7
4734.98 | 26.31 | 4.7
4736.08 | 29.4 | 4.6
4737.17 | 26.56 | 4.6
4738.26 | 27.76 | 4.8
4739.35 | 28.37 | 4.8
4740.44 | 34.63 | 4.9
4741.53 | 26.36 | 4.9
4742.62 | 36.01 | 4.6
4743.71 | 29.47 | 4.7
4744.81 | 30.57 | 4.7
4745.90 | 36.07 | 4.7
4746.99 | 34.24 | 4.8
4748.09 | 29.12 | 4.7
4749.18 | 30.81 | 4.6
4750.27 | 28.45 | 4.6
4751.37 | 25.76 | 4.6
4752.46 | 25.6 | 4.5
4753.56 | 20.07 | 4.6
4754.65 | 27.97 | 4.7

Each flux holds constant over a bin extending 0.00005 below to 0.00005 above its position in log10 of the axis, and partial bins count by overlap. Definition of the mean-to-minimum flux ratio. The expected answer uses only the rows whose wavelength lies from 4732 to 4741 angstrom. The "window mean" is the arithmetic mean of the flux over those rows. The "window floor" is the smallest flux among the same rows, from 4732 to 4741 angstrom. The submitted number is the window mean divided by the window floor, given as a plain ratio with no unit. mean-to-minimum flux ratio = 1.09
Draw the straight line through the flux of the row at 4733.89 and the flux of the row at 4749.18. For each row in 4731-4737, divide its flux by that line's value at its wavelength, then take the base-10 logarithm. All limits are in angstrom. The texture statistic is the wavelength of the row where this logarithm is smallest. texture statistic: 4734.98 angstrom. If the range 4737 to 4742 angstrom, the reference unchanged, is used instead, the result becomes 4741.53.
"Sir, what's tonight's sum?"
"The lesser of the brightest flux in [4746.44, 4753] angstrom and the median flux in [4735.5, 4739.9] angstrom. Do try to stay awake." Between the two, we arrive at 28.1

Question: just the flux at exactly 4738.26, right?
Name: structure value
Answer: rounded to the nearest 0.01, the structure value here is 27.76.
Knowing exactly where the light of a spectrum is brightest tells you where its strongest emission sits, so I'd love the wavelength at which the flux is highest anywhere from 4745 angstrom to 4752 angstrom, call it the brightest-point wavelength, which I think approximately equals 4745.90 angstrom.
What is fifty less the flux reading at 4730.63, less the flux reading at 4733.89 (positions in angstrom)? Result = 0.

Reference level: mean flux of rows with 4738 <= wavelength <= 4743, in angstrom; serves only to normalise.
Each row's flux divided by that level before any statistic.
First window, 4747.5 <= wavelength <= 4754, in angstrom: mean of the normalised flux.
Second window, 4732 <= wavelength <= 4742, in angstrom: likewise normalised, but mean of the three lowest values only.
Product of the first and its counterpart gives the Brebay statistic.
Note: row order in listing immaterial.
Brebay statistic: 0.75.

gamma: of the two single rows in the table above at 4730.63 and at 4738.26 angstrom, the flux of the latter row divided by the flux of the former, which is 1.25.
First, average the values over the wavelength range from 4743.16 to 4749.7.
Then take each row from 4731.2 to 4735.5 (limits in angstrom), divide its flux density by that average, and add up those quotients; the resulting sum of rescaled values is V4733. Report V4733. 3.5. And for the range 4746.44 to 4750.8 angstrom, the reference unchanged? 3.9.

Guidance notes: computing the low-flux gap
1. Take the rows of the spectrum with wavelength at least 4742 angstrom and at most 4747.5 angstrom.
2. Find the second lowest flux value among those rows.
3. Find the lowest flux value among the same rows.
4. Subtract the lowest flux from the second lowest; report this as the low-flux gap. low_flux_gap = 1.1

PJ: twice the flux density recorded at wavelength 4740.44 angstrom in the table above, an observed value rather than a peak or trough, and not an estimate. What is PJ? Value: 69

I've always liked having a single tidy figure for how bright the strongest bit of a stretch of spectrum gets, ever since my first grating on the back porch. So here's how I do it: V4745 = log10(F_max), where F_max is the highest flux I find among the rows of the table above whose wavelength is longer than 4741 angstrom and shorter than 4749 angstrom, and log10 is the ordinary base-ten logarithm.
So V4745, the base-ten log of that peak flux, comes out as 1.56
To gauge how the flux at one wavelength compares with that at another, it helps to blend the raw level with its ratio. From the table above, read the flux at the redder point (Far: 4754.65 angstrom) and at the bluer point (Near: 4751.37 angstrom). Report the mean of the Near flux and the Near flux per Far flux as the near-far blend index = 13.3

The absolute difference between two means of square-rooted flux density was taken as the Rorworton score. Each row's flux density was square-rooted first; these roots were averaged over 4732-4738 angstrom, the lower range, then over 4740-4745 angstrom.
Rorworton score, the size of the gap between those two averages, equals 0.32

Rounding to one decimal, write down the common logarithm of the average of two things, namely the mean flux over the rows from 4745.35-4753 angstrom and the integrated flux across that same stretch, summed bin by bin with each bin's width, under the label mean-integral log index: 2.1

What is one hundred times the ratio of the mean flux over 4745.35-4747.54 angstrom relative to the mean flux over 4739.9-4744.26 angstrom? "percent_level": 111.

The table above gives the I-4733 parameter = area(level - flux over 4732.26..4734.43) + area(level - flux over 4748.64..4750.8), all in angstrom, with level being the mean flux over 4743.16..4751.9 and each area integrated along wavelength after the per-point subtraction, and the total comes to 6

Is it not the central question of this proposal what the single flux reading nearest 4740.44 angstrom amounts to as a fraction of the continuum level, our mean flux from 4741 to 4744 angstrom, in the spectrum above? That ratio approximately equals 1.13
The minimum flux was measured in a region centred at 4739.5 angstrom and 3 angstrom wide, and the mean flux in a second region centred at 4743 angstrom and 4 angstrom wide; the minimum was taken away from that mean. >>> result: 3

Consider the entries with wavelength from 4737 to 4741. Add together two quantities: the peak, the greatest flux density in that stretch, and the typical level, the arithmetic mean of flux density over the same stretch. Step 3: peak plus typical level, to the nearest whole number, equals 64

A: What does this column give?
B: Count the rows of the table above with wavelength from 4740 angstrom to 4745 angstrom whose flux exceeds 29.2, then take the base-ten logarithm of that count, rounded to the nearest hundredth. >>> 0.60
